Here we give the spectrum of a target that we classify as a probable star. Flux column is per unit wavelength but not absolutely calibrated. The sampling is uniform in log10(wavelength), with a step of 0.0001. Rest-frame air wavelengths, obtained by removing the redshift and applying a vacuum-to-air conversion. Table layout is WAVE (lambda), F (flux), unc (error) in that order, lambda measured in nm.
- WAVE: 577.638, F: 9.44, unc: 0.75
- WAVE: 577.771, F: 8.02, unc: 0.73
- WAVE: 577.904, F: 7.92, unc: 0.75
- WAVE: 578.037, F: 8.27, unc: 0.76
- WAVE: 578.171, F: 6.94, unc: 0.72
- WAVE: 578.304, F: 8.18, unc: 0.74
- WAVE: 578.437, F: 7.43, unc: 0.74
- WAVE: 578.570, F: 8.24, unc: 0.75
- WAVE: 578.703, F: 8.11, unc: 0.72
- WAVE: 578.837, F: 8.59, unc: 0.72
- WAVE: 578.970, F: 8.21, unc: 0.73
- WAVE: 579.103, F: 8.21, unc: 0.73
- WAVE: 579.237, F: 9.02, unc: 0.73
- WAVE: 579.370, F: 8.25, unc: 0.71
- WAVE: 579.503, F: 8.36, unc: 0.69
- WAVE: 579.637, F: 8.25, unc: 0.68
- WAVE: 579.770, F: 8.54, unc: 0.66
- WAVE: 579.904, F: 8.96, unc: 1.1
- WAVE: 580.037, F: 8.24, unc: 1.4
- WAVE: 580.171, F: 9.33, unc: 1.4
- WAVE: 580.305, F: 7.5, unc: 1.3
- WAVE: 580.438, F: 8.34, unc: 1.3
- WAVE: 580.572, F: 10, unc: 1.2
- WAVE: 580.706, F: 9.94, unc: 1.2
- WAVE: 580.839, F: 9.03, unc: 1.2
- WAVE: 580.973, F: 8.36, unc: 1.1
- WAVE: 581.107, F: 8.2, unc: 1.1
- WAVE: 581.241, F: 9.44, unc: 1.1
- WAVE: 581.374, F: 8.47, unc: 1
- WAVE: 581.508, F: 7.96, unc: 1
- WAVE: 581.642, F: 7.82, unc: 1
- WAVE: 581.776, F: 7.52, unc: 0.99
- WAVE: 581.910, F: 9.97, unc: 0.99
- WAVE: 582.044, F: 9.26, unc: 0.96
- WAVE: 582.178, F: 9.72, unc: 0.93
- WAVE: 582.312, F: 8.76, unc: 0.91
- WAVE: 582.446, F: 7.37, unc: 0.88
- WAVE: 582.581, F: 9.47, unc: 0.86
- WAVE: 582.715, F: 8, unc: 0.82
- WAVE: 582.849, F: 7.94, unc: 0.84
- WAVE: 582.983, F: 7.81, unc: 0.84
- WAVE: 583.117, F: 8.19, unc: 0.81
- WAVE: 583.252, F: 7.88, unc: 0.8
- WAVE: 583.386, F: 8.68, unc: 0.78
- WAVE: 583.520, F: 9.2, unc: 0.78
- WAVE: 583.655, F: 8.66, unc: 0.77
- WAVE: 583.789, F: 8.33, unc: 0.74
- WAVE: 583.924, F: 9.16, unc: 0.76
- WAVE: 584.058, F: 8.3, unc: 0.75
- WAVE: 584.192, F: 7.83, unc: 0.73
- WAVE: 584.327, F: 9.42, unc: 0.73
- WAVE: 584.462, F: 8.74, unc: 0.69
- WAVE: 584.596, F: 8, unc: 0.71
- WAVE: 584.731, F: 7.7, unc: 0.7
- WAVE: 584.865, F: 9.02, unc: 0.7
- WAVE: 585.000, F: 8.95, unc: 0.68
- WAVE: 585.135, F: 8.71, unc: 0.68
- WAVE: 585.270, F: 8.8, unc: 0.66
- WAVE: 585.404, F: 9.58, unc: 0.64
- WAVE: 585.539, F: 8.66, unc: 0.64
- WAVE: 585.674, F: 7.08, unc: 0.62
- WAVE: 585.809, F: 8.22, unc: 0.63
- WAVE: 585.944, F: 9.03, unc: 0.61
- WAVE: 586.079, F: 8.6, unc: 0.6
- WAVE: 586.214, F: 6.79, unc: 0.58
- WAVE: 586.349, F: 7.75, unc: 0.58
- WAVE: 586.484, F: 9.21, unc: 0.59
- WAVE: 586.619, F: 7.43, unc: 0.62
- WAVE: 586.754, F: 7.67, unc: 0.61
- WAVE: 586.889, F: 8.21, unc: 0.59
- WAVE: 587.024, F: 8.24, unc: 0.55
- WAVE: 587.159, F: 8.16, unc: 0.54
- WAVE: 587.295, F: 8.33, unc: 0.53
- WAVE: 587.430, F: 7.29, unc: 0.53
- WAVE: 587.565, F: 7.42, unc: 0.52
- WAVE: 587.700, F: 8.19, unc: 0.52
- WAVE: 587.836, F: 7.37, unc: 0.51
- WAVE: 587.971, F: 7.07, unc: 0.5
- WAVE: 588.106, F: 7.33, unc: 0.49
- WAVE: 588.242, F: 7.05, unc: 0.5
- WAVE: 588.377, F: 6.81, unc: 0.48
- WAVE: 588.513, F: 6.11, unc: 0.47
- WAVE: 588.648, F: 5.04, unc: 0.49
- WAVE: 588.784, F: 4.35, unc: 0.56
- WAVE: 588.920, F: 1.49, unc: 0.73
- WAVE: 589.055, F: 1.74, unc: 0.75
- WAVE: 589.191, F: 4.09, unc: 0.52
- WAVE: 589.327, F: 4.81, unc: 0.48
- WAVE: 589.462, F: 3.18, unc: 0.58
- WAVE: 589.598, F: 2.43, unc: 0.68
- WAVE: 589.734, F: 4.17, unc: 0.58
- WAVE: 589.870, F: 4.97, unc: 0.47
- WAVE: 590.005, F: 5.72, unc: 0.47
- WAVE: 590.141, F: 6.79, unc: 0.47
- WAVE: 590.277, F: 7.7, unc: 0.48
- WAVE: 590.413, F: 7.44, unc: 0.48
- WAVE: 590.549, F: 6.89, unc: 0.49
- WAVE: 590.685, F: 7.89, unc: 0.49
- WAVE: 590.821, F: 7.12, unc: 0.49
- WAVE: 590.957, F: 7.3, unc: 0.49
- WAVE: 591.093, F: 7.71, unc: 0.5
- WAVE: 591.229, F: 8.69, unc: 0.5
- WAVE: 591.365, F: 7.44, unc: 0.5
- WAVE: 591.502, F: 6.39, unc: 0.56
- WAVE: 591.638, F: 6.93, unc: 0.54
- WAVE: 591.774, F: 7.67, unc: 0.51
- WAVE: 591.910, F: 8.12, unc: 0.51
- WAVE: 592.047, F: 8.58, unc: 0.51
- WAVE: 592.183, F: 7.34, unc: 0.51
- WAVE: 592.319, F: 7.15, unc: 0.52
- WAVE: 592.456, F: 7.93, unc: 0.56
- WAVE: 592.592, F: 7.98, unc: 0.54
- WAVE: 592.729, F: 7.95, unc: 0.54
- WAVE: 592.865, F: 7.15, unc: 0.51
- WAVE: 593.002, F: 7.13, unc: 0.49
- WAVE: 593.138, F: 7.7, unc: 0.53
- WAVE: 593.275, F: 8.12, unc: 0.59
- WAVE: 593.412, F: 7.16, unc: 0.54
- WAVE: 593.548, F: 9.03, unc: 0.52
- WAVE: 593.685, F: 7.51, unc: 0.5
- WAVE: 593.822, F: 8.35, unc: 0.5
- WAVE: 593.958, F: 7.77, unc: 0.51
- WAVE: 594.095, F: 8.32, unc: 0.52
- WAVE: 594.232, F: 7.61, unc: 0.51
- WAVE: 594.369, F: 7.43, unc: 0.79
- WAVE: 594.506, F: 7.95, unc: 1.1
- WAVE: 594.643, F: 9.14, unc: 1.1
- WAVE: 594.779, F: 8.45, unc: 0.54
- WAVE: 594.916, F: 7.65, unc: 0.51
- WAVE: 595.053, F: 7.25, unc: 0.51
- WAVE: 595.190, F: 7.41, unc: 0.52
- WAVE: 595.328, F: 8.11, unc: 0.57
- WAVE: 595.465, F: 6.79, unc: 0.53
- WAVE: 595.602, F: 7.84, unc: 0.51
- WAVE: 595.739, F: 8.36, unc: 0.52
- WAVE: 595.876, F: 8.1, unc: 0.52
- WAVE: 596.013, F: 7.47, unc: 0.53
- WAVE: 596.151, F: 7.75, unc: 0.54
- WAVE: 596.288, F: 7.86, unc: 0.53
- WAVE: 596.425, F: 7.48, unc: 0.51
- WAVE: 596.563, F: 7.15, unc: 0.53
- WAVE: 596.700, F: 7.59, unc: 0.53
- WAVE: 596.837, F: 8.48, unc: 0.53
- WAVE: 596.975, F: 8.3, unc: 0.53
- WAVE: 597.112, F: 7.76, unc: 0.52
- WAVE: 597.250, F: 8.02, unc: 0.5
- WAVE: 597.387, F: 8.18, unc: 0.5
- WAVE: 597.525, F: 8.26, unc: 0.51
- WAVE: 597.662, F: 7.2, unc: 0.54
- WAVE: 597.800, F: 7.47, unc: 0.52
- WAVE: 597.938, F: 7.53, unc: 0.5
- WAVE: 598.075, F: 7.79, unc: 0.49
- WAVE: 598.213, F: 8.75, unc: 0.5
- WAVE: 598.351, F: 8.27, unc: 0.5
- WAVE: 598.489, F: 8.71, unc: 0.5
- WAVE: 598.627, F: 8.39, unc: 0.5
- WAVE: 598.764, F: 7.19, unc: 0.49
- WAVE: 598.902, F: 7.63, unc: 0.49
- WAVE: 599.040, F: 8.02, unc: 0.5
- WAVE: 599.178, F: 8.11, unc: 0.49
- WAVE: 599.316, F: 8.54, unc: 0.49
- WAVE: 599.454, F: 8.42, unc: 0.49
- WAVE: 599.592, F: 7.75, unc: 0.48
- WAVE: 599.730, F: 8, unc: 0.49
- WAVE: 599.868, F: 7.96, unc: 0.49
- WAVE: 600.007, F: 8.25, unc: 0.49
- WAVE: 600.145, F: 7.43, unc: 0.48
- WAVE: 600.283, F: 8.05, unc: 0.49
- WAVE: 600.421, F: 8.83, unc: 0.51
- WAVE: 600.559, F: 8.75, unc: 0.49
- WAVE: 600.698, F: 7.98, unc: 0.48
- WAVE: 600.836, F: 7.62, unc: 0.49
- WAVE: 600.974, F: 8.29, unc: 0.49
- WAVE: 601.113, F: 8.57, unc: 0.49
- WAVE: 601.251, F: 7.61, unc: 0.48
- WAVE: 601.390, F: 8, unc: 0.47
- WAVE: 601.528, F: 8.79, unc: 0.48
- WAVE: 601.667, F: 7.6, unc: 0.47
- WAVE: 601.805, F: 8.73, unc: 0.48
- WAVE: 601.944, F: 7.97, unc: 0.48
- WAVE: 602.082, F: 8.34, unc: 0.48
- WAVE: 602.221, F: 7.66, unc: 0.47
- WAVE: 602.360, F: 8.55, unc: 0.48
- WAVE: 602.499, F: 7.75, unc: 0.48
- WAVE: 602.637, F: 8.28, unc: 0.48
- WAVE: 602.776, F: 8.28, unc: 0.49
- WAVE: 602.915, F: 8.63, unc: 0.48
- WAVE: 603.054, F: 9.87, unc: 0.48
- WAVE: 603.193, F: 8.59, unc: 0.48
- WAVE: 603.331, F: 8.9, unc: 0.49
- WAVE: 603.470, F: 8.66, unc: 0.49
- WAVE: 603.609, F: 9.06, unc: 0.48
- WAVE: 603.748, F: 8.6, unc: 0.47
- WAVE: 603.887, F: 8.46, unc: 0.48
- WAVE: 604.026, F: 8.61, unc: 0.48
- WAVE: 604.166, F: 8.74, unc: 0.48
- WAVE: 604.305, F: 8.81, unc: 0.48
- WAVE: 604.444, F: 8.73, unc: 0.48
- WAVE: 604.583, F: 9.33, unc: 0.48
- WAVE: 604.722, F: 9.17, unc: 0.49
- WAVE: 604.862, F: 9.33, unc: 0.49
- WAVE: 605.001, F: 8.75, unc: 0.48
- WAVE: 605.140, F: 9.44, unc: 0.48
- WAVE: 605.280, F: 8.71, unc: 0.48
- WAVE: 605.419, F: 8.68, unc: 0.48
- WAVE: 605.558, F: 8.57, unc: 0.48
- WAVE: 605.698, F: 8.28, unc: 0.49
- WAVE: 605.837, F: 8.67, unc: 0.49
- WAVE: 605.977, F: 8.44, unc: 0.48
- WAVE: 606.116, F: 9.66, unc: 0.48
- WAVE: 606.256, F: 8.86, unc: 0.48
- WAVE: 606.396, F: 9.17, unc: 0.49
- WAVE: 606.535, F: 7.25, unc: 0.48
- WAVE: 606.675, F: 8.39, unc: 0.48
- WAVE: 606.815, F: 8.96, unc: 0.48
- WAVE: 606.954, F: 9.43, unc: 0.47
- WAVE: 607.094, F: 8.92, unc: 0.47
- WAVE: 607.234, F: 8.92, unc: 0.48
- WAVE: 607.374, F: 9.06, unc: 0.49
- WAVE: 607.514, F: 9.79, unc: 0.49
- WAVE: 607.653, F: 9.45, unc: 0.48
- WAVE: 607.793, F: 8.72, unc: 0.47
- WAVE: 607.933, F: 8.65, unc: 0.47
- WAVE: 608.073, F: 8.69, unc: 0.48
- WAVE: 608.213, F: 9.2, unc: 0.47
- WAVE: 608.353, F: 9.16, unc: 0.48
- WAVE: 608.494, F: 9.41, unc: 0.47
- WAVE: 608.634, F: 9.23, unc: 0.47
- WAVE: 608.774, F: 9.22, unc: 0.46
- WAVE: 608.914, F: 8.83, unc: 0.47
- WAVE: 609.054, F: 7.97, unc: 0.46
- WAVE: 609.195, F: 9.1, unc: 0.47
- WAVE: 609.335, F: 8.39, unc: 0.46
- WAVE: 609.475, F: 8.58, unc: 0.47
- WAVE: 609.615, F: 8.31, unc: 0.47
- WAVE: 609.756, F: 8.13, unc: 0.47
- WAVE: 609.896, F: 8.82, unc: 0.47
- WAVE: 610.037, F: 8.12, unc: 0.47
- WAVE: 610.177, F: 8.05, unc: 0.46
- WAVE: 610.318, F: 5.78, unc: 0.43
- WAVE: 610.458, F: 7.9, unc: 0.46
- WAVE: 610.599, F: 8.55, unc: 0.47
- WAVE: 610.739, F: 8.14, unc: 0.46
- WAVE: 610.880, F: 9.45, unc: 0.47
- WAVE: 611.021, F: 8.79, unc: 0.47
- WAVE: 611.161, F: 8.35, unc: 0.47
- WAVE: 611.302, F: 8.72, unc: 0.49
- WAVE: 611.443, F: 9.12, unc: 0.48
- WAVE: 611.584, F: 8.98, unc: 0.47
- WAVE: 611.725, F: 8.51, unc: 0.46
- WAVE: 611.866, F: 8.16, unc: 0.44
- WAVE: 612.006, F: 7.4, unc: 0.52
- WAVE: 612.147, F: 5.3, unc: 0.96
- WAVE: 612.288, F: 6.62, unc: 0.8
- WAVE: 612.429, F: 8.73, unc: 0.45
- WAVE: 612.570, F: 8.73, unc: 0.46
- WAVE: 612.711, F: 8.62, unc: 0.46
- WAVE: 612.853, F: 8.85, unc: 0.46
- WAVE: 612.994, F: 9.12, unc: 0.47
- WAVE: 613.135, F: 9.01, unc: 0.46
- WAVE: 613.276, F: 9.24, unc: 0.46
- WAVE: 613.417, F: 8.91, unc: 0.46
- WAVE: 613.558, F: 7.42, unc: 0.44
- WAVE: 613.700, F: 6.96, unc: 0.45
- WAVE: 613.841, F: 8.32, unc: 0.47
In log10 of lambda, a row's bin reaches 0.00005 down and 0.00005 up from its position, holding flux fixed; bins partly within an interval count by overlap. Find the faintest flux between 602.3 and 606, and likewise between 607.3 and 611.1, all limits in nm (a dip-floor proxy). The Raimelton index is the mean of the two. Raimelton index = 6.8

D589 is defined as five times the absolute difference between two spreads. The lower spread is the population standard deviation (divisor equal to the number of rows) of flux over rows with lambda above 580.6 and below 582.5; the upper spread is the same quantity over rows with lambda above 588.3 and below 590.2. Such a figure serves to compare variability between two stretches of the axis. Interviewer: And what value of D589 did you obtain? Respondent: 4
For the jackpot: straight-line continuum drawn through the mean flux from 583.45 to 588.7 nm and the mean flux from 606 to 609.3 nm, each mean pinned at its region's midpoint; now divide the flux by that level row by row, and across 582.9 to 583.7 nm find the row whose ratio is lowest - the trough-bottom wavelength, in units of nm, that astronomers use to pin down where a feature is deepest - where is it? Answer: 582.983 nm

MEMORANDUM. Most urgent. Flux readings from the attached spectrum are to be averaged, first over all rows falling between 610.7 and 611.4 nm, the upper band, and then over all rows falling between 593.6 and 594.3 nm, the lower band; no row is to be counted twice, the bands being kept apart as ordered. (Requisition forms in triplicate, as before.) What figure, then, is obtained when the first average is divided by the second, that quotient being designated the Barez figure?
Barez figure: 1.10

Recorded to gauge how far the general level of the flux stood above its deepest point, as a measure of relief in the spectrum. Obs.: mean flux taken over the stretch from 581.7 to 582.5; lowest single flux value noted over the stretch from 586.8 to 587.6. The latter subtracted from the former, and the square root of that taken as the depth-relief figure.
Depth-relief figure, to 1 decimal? 1.2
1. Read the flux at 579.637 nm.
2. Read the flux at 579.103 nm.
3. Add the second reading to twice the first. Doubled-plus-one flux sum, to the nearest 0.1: 24.7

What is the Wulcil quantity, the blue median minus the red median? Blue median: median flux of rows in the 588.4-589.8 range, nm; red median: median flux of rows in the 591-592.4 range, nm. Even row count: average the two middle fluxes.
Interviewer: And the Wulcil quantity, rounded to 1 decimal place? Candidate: -3.4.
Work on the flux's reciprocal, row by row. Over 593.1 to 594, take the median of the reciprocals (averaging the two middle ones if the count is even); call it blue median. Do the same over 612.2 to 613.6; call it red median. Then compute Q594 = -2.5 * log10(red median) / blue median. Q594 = 18.3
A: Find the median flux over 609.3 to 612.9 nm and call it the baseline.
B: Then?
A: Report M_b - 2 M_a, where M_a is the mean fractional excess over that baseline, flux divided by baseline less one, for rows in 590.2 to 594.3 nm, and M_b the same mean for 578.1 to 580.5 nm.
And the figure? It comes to 0.16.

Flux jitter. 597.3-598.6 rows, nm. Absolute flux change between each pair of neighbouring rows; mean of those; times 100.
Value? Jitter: 45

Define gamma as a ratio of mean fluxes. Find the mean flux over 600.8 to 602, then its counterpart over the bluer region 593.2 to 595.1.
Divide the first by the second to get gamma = 1.02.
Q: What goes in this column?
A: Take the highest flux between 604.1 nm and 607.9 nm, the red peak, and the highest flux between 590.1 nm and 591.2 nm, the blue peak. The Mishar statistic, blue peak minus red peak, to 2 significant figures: -1.9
